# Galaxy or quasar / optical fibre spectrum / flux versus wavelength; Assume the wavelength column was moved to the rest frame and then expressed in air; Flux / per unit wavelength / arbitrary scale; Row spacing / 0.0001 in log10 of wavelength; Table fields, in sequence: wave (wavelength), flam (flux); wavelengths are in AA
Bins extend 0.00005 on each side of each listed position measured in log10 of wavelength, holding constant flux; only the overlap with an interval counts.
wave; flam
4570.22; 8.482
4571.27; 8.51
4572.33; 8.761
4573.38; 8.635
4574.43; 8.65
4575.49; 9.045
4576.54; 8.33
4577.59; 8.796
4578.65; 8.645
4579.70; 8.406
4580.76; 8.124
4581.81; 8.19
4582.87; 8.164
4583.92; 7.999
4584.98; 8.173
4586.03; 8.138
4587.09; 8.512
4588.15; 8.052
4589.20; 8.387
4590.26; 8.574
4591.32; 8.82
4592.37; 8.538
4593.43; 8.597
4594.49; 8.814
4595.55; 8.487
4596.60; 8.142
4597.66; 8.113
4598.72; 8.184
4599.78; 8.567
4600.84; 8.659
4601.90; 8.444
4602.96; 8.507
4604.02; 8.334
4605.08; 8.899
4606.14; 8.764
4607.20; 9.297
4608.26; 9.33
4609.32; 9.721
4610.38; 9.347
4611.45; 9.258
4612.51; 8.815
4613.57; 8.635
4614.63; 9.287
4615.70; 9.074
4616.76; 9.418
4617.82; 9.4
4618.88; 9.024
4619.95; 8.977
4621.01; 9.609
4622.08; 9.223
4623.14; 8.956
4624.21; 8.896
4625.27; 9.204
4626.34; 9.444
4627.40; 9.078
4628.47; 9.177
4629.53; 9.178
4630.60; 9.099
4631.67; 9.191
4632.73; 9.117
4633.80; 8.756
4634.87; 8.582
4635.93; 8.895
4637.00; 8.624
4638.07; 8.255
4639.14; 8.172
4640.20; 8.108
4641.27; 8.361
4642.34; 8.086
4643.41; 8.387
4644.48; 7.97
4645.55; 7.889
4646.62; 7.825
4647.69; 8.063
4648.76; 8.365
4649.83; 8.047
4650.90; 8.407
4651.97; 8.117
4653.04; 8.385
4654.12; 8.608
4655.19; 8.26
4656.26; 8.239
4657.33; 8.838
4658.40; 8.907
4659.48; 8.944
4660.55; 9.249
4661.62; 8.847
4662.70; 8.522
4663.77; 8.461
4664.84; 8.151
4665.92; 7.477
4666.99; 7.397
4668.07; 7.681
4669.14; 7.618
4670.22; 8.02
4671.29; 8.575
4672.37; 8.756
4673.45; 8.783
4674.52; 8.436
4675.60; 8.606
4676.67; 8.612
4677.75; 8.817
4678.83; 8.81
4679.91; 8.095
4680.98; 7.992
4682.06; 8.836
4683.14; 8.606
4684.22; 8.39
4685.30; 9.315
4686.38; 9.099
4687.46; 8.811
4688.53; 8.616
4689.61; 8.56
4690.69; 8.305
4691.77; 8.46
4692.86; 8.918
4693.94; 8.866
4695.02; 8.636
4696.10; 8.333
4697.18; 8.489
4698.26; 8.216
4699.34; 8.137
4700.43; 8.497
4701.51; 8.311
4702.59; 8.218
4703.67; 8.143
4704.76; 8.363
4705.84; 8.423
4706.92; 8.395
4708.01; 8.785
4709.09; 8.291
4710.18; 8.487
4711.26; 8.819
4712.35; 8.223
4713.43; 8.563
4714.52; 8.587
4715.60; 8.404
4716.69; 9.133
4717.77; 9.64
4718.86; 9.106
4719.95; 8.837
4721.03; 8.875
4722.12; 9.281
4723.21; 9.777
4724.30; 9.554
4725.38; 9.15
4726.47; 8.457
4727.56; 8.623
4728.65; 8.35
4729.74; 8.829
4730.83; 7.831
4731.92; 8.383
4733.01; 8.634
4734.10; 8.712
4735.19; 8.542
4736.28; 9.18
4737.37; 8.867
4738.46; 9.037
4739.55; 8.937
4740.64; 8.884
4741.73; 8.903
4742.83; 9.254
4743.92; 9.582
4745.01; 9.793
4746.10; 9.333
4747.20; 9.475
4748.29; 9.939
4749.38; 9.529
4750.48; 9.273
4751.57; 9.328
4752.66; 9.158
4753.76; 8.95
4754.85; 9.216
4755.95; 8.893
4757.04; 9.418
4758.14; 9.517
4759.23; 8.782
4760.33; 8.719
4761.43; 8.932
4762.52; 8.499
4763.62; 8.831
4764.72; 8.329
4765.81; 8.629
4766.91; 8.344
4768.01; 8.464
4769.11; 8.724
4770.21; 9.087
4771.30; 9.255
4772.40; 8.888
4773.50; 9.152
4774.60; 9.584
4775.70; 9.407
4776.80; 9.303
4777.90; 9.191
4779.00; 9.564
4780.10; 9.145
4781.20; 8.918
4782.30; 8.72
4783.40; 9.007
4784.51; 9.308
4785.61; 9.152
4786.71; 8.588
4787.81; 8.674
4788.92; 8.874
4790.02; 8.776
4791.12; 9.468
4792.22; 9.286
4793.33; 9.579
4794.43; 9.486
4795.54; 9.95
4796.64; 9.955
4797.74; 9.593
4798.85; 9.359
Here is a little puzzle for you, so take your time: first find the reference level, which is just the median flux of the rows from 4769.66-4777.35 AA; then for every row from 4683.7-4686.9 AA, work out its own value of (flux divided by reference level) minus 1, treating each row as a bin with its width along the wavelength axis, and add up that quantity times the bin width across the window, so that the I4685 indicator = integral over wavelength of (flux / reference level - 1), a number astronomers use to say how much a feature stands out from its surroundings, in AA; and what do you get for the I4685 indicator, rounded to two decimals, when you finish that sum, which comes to -0.11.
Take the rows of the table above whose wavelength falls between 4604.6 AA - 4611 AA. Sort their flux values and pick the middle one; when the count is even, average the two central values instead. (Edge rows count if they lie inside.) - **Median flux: 9.3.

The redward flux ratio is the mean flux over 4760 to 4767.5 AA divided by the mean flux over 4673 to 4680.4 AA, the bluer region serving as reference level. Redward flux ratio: 1.00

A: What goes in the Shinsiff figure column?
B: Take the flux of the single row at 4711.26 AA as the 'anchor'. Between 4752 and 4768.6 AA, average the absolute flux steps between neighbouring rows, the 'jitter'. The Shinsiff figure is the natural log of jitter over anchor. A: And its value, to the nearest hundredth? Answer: -3.33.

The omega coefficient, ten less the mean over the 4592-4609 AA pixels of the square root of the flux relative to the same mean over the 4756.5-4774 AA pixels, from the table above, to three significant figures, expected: 9.01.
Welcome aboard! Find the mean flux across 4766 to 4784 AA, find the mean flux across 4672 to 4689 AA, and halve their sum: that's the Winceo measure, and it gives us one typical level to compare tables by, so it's 8.85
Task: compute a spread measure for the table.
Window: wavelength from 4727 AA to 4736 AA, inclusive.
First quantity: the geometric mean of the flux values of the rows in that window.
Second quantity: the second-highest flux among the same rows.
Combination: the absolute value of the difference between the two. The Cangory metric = 0.229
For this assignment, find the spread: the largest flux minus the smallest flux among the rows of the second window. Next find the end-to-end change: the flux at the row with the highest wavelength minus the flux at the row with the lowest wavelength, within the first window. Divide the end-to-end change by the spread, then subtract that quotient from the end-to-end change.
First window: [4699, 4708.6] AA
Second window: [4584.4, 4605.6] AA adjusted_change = -0.1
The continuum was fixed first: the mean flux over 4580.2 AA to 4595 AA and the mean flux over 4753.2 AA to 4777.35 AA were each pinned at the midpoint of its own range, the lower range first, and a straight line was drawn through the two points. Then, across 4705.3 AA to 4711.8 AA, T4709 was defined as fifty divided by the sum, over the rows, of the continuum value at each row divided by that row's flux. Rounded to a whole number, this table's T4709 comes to 8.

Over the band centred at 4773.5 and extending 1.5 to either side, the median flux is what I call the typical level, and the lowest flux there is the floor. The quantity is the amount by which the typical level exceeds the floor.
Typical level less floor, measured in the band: 0.26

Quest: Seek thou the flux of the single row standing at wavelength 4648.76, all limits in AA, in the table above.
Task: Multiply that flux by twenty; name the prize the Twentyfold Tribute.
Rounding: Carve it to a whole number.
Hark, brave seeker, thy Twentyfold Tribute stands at 167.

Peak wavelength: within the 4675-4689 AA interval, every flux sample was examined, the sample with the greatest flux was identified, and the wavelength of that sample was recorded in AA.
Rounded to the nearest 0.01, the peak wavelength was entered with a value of 4685.30 AA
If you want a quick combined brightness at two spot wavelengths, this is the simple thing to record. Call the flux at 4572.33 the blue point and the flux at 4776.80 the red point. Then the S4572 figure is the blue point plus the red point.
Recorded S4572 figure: 18.1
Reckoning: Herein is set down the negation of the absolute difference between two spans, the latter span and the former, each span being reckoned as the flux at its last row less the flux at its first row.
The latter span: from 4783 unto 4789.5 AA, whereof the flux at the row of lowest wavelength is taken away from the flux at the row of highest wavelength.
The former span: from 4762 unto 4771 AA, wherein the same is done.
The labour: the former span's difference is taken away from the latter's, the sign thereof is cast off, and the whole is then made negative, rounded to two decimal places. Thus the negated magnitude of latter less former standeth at -0.72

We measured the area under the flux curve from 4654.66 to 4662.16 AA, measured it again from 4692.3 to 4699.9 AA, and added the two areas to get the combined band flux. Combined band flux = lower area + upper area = 130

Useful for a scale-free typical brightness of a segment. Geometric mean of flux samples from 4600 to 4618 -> 9.00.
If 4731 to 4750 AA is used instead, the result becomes 9.11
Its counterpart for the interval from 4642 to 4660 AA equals 8.31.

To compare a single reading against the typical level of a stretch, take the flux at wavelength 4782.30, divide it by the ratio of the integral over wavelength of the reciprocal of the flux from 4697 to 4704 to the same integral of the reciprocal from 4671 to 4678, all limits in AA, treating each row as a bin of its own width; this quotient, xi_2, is 8.3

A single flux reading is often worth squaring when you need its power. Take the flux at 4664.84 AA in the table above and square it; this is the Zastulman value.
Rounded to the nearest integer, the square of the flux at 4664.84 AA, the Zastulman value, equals 66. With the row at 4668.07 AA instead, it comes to 59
